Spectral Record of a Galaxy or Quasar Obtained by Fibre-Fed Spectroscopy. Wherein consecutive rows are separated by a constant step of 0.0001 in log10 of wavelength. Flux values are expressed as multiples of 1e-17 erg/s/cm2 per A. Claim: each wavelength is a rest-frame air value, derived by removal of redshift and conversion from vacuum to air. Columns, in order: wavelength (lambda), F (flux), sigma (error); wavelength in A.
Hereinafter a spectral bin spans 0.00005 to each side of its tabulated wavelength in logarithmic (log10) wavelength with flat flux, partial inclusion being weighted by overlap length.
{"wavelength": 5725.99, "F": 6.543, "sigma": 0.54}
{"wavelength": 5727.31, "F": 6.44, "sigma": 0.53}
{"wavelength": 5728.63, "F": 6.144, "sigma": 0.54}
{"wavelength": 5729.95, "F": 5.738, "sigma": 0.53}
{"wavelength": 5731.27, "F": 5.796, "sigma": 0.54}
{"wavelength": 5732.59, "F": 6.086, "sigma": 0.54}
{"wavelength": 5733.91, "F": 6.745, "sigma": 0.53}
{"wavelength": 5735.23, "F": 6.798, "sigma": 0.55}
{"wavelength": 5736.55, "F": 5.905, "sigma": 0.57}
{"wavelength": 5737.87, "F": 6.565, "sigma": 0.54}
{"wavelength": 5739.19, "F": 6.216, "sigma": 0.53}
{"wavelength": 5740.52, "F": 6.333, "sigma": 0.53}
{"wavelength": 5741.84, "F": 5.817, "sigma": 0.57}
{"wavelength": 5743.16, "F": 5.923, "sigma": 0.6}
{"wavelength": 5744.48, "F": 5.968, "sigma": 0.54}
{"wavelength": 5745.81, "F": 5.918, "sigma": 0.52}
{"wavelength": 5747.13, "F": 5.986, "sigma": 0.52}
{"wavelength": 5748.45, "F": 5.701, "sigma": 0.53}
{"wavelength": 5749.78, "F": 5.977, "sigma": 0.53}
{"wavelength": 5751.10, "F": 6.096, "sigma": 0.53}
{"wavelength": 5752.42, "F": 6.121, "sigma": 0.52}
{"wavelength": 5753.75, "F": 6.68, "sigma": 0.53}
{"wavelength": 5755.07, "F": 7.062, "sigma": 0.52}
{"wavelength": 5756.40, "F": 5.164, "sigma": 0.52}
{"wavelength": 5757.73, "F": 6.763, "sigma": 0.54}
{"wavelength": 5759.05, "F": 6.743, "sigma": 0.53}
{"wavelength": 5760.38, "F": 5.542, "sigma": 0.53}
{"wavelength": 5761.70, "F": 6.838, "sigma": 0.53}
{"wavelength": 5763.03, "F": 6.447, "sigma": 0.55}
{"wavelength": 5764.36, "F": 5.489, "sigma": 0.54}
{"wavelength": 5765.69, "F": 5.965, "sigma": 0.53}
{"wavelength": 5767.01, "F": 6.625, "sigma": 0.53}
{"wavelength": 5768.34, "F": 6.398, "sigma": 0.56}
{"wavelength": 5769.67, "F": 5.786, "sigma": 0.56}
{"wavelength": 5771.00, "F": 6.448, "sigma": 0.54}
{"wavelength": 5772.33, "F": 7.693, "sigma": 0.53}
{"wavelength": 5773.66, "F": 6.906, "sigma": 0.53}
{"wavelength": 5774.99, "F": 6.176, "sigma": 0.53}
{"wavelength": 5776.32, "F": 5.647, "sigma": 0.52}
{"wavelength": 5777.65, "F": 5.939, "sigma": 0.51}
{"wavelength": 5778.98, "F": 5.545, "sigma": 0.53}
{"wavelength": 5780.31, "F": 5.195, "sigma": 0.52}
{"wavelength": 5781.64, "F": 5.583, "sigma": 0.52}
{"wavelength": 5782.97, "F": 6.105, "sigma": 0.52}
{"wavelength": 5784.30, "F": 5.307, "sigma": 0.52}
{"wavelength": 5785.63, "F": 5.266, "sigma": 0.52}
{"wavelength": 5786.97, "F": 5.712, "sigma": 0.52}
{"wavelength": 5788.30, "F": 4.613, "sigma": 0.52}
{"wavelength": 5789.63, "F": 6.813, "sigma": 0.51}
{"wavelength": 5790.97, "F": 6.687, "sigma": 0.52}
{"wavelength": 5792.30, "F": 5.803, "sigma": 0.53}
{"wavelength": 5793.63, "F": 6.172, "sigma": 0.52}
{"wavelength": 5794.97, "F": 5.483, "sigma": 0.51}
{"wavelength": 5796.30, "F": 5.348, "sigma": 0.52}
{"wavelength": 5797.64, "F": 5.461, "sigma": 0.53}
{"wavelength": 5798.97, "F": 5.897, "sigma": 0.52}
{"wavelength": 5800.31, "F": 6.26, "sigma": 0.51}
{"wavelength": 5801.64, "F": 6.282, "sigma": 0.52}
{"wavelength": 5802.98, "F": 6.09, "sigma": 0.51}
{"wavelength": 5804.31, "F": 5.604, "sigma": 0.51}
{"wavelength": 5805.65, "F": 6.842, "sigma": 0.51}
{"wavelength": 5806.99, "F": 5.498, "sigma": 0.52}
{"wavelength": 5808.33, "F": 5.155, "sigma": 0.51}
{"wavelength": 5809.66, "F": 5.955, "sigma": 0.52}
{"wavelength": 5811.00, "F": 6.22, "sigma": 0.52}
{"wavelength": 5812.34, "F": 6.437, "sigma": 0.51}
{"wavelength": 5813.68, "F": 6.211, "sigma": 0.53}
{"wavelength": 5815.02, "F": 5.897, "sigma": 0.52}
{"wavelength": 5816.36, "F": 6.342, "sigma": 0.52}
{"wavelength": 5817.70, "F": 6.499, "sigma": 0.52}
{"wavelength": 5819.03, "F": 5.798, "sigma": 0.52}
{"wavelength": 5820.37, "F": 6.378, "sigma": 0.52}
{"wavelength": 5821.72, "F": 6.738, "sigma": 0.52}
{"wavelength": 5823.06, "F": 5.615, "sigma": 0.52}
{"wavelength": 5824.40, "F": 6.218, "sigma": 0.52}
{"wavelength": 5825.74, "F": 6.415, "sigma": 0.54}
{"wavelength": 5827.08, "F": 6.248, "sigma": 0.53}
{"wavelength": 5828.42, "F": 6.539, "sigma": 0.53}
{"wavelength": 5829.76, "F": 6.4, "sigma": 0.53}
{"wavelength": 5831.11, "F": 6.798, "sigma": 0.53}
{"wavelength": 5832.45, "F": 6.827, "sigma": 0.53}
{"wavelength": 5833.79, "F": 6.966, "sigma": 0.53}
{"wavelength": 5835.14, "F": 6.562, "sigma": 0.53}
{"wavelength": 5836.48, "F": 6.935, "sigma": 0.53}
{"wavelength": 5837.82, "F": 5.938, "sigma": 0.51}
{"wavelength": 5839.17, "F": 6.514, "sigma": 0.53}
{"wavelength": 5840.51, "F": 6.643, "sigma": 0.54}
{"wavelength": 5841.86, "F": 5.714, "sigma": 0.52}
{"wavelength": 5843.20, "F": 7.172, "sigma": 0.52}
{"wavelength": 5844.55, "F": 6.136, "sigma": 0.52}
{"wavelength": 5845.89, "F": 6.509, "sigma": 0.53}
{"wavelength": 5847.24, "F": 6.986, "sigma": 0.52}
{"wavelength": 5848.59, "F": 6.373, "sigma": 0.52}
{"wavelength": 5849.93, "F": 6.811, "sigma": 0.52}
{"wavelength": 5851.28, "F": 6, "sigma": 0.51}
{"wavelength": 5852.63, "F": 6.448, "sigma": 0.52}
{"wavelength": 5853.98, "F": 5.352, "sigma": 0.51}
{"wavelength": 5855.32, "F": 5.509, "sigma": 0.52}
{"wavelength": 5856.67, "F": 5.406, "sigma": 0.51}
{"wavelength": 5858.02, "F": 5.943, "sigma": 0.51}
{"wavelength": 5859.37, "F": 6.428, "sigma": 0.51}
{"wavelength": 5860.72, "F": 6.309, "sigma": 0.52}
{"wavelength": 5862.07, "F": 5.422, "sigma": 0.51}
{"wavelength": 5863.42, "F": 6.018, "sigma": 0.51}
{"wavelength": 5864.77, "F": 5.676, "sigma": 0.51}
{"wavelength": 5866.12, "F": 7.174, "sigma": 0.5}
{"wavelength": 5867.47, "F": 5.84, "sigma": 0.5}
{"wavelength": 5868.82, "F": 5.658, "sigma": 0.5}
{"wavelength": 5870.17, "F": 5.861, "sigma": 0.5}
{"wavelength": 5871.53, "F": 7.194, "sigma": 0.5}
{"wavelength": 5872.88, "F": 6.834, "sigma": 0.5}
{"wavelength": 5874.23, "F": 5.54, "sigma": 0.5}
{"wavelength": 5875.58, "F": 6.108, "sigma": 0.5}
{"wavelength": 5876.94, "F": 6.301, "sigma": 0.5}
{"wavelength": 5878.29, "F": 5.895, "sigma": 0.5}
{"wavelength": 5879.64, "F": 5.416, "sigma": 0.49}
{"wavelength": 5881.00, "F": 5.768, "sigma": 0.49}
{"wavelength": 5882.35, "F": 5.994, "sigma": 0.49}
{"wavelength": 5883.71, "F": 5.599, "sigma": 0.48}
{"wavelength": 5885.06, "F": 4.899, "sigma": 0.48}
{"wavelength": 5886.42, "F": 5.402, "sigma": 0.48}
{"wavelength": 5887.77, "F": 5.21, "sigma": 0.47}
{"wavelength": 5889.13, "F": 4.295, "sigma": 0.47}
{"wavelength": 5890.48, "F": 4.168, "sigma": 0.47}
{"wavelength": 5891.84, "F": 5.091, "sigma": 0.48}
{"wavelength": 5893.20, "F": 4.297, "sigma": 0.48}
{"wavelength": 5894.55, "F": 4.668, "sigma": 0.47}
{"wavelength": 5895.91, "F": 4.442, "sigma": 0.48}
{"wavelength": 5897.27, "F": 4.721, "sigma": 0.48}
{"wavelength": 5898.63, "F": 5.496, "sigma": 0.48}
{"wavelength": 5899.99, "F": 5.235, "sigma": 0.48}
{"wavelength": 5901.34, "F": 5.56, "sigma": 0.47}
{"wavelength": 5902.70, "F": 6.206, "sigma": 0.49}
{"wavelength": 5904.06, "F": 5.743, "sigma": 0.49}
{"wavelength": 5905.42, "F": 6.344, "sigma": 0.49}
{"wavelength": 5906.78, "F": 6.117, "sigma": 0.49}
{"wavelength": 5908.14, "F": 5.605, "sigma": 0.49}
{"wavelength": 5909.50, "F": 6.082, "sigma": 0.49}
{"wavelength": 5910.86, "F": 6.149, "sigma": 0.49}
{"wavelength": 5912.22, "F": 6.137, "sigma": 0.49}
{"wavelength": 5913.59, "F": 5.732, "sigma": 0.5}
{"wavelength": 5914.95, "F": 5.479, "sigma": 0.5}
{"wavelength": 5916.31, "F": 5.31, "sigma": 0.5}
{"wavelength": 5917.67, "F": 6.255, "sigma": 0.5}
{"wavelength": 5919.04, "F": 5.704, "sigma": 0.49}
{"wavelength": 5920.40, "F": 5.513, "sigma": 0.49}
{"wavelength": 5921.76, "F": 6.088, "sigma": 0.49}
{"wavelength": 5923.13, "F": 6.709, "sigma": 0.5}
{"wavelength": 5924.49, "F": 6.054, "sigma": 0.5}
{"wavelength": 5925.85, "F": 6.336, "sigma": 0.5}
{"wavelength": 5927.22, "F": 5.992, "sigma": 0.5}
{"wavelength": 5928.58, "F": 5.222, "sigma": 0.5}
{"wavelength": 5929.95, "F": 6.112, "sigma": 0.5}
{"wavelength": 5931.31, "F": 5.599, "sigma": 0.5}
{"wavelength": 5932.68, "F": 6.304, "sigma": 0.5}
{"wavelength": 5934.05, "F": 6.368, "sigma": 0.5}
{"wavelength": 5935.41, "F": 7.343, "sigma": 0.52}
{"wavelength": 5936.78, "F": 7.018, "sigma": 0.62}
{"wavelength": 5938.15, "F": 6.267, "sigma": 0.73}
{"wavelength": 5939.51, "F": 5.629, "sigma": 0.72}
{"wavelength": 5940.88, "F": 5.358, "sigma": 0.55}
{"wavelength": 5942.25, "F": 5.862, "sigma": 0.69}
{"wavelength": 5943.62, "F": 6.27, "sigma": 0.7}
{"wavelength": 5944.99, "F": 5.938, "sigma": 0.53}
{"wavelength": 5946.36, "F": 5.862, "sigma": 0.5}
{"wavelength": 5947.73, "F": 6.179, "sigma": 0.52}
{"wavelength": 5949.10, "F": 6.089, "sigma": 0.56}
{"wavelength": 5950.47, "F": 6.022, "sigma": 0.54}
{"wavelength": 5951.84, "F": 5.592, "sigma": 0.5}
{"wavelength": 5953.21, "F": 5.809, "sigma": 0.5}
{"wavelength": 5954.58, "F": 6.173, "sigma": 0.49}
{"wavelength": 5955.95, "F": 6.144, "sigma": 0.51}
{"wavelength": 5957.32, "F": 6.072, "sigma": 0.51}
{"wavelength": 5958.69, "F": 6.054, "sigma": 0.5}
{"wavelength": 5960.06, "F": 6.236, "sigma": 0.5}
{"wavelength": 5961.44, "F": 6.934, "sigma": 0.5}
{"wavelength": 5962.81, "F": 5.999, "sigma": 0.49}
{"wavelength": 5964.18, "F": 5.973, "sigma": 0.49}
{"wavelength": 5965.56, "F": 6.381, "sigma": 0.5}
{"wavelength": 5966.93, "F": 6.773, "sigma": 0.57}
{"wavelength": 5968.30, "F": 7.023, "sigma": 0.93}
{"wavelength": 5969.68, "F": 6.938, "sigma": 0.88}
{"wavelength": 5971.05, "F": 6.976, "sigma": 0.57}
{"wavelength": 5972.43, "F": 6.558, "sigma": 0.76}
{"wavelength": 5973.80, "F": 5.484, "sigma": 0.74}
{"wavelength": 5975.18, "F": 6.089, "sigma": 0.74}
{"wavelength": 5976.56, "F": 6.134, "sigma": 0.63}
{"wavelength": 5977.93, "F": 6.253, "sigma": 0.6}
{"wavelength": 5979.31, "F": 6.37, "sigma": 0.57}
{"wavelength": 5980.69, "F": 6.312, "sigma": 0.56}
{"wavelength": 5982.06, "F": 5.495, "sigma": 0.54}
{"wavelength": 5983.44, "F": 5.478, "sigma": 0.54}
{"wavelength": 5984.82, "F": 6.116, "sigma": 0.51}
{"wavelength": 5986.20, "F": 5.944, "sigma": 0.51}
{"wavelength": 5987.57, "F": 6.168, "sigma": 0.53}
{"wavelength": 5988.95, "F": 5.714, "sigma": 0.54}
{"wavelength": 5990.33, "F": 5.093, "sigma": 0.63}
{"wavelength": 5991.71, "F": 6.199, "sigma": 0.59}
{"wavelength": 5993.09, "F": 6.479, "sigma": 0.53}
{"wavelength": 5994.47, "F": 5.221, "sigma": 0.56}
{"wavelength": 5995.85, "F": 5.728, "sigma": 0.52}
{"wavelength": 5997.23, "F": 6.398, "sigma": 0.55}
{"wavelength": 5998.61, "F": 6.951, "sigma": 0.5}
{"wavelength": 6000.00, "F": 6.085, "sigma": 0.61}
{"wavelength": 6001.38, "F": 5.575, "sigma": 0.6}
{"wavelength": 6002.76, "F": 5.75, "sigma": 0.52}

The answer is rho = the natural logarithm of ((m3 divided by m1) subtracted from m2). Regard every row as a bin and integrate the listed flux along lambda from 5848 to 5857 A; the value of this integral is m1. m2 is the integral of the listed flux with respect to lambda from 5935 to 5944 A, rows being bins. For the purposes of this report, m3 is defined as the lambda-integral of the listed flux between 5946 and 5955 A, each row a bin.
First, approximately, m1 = 54.1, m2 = 56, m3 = 54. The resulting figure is 4.01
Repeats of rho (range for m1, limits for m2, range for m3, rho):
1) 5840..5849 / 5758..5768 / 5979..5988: 4.12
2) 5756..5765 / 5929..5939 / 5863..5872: 4.14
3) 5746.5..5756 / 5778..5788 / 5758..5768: 3.99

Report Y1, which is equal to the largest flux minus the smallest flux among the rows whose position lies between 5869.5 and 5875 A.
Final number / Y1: 1.7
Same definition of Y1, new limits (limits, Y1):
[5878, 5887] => 1.1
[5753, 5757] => 1.9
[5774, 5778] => 0.5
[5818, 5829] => 1.1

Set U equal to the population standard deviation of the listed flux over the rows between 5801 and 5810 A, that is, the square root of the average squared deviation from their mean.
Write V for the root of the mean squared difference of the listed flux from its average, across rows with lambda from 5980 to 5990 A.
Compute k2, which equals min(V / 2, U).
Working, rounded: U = 0.52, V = 0.31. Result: 0.15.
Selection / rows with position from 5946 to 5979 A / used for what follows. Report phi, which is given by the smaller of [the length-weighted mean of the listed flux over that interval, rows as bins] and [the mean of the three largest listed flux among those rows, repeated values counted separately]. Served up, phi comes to 6.25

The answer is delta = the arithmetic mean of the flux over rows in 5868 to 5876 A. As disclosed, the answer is 6.20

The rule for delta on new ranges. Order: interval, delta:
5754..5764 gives 6.37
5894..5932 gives 5.74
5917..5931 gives 6.00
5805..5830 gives 6.18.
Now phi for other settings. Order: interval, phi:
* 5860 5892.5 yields 5.74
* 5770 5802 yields 5.93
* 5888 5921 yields 5.43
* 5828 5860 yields 6.37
